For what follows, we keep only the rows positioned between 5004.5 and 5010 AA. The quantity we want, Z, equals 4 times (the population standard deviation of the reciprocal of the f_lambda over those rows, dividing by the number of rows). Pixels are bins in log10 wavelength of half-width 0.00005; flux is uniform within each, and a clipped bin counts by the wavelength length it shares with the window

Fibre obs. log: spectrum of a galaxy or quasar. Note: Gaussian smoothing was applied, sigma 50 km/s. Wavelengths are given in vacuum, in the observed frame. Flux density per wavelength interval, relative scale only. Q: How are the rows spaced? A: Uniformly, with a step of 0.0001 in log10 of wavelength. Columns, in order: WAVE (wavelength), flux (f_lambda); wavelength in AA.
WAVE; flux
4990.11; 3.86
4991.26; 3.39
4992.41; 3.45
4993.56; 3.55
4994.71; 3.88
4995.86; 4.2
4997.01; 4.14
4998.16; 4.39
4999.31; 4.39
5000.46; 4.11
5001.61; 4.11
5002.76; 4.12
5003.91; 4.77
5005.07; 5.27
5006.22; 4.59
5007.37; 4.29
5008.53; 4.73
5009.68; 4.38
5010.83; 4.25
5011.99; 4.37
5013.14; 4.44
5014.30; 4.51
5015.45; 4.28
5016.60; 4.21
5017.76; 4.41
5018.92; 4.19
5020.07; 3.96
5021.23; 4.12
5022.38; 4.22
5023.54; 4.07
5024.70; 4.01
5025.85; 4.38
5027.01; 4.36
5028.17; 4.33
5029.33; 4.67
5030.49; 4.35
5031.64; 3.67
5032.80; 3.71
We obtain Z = 0.061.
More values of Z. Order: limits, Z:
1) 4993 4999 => 0.075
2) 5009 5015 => 0.018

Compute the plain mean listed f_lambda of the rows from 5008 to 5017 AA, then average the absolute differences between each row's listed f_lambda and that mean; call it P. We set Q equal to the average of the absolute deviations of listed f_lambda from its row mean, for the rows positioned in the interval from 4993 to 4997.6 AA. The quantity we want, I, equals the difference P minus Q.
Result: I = -0.10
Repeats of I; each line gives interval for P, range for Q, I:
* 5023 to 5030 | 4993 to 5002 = -0.02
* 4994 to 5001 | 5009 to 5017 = 0.05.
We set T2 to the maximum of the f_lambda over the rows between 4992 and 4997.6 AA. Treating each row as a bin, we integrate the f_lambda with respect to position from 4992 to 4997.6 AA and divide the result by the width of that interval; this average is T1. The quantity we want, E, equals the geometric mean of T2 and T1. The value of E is 4.03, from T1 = 3.86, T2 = 4.2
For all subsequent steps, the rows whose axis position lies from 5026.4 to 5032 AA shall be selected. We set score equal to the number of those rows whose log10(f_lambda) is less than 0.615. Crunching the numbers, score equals 1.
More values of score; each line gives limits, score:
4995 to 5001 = 1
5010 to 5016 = 0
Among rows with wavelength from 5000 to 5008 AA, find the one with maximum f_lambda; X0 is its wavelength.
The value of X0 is 5005.07 AA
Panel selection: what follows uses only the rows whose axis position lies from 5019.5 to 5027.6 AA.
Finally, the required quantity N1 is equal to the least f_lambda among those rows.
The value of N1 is 3.96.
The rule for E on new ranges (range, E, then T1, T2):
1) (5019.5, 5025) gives 4.15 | 4.08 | 4.22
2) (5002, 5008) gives 4.92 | 4.59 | 5.27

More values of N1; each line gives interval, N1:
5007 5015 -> 4.25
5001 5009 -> 4.11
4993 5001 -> 3.55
